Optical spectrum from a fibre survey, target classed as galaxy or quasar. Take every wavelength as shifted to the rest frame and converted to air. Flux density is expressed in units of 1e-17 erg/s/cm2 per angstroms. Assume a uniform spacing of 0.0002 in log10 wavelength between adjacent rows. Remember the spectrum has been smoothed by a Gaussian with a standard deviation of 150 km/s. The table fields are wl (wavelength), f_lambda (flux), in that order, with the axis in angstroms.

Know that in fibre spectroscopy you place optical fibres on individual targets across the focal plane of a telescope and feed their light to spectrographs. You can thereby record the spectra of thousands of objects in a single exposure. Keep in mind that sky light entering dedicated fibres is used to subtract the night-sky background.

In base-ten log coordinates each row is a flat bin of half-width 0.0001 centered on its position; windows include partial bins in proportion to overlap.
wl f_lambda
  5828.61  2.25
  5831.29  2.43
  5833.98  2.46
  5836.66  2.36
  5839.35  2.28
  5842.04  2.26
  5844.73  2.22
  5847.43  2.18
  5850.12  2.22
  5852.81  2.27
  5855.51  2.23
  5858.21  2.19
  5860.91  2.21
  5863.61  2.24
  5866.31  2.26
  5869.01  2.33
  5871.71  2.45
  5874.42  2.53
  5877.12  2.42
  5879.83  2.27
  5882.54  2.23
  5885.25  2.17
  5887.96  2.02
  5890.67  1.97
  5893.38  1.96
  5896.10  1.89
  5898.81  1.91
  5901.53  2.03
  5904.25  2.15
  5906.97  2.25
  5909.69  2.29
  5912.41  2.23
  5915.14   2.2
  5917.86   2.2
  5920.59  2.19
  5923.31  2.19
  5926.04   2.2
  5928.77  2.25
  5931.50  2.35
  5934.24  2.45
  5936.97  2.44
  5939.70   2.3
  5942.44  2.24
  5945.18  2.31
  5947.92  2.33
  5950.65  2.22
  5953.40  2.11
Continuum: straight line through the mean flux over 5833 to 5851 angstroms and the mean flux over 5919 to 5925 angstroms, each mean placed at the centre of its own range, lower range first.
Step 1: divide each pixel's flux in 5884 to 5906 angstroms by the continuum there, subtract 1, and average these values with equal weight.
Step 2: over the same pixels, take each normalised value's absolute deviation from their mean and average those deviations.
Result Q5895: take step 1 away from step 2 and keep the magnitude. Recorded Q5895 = 0.13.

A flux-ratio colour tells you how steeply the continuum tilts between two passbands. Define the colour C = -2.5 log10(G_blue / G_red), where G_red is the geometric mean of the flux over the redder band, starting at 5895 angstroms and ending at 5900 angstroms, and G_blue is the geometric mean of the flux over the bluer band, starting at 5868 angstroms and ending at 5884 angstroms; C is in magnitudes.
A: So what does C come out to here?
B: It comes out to -0.24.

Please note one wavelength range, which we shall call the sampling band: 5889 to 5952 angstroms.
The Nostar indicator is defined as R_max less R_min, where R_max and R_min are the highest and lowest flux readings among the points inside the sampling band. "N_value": 0.6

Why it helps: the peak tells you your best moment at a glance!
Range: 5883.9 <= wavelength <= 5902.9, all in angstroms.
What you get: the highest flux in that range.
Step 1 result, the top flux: 2.17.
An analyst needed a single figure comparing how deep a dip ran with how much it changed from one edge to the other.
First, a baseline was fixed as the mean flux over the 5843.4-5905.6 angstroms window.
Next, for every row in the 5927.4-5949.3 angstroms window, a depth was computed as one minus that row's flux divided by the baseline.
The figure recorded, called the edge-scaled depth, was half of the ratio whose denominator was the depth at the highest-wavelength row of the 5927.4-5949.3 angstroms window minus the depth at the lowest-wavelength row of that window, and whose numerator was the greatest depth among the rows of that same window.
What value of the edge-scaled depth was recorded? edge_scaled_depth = 0.3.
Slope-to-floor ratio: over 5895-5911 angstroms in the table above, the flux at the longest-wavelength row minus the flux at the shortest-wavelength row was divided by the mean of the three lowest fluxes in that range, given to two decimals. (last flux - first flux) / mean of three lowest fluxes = 0.21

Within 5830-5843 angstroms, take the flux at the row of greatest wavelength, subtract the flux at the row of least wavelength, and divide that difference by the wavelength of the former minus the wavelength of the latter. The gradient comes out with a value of -0.02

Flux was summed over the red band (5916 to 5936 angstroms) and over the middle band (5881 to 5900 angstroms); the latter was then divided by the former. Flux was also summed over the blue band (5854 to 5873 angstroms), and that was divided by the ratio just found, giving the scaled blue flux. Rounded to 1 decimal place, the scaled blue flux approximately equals 17.8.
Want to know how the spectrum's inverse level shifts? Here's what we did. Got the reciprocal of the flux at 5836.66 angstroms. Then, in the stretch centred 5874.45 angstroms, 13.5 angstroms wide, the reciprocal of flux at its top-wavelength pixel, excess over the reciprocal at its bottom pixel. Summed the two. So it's 0.44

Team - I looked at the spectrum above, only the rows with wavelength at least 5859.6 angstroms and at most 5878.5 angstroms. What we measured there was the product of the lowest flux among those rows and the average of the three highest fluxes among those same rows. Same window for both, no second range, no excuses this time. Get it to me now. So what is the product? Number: 5.45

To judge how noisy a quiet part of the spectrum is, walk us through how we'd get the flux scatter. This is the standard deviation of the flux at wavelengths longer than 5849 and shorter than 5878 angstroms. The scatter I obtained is 0.11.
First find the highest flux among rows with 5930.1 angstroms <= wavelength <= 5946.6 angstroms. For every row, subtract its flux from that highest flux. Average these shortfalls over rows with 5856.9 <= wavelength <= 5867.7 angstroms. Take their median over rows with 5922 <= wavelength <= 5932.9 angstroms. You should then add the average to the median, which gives 0.45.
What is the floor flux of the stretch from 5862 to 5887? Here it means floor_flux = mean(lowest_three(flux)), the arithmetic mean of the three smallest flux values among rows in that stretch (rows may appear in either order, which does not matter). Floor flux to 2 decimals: 2.21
